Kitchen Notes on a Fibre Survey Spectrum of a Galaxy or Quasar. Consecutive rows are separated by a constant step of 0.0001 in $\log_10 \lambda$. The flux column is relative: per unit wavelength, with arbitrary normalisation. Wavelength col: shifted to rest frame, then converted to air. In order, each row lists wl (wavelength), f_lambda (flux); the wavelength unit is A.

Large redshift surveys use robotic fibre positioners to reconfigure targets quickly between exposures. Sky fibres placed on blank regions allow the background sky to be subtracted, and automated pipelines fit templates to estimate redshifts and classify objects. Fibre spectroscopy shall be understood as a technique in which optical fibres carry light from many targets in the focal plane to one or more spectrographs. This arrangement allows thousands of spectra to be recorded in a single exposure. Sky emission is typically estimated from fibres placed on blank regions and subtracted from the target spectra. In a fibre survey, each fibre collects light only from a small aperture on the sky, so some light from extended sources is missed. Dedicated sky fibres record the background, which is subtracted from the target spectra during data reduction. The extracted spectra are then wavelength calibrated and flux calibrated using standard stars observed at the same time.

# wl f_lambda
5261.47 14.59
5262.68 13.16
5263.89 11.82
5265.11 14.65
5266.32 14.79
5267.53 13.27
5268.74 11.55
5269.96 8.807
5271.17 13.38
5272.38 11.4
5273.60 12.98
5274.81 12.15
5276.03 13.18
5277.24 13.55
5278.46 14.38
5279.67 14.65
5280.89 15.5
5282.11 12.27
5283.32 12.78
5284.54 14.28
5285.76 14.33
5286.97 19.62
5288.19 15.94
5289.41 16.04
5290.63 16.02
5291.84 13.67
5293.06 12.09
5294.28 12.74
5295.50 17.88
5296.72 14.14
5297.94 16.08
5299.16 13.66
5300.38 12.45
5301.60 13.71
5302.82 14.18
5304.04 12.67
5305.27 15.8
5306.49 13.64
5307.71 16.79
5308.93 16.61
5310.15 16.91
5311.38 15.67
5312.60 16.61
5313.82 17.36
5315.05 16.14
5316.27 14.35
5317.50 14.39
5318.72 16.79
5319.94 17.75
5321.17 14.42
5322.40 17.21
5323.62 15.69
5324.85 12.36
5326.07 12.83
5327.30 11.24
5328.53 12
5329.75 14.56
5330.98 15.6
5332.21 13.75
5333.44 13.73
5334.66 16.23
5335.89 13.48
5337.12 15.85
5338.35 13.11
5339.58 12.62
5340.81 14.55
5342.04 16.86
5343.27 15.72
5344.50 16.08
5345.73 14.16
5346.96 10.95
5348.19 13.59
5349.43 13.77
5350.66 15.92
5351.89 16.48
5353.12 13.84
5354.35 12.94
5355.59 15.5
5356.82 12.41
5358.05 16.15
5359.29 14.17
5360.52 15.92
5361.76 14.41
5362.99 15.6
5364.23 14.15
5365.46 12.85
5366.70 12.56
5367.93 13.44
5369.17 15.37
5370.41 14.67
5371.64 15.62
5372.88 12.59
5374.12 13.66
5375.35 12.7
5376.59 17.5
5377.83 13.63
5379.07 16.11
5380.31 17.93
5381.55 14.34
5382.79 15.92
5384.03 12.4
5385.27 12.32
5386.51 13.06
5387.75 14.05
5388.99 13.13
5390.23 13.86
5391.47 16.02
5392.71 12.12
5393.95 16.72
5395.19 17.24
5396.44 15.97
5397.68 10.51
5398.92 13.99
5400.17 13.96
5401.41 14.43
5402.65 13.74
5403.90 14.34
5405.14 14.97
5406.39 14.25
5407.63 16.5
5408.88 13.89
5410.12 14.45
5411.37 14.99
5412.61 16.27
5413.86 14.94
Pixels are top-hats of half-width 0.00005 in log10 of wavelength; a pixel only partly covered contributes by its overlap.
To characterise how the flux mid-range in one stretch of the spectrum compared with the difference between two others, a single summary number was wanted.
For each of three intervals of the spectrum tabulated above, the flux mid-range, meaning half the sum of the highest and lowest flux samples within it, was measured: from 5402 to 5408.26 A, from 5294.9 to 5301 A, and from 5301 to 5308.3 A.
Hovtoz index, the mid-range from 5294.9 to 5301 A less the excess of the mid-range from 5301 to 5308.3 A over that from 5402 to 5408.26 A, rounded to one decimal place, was 15.6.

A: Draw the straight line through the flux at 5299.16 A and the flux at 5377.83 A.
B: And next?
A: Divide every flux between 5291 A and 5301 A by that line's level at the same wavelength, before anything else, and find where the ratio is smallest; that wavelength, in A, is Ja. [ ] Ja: 5293.06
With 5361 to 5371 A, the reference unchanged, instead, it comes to 5366.70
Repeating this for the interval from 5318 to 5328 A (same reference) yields 5327.30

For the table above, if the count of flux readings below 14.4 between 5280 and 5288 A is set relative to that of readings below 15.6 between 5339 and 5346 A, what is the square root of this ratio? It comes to 1.2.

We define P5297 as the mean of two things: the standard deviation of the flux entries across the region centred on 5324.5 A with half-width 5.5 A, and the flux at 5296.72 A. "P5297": 8.2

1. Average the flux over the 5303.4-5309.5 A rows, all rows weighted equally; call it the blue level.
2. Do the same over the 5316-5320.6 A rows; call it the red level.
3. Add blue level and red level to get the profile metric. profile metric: 31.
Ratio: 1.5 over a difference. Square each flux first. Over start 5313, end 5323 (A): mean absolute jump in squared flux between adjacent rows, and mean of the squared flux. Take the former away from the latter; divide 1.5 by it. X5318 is 0.0074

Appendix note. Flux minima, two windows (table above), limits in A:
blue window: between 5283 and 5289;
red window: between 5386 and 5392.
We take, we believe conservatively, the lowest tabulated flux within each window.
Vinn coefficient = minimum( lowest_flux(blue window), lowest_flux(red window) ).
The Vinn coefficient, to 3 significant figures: 12.8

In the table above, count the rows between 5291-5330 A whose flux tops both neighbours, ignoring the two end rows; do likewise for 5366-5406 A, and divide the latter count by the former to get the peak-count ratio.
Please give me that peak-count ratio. 1.10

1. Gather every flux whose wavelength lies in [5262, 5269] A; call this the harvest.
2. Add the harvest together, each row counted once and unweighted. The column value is 79.2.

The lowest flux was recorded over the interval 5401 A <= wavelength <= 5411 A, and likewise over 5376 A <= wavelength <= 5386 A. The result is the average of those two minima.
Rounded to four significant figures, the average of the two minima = 13.03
